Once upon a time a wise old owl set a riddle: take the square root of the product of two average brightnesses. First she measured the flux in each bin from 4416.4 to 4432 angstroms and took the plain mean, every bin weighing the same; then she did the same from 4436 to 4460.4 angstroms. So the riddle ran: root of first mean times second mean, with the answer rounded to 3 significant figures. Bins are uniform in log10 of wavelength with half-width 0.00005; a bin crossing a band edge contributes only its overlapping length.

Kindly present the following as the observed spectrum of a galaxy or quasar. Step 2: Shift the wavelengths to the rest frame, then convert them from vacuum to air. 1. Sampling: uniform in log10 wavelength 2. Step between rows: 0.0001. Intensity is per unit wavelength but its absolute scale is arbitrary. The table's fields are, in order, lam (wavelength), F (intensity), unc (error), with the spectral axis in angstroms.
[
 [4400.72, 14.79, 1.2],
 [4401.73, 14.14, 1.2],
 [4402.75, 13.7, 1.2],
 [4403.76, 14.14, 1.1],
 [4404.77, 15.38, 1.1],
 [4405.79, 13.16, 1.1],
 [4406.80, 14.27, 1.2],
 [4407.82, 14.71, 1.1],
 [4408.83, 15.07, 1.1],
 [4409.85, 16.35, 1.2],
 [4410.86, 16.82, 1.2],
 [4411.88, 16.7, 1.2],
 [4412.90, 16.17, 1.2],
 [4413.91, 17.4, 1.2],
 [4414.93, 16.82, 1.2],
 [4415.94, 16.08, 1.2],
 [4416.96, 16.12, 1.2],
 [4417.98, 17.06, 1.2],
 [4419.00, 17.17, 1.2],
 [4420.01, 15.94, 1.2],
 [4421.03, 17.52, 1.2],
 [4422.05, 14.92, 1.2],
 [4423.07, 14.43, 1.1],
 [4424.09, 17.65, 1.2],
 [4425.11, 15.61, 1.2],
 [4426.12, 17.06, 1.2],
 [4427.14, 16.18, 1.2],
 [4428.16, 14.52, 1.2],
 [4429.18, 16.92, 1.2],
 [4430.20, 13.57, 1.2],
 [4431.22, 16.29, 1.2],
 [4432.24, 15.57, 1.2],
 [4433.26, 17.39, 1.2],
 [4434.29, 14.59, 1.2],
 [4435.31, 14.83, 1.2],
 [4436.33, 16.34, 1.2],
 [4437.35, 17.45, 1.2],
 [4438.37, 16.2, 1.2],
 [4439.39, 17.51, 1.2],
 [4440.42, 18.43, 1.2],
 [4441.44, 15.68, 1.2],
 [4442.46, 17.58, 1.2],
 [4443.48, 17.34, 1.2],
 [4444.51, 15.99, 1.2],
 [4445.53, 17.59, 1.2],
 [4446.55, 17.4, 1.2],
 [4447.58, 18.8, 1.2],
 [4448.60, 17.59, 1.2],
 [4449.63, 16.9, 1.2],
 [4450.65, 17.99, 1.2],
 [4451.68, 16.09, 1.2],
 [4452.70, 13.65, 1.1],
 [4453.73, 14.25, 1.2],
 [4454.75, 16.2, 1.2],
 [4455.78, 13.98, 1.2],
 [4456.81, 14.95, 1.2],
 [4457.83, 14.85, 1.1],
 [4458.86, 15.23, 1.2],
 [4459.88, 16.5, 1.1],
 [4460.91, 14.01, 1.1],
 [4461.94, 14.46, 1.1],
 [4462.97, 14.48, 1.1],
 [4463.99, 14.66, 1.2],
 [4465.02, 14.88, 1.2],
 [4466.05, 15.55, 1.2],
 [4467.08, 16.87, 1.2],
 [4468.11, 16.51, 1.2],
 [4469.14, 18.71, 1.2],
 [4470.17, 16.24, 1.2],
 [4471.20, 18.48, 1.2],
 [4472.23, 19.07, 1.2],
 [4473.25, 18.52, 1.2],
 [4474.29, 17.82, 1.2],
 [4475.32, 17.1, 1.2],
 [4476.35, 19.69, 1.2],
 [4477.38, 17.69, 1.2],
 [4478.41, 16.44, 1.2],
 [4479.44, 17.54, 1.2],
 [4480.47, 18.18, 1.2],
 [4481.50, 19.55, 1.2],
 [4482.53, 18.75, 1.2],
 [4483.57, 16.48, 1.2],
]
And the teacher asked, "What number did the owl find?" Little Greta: 16.2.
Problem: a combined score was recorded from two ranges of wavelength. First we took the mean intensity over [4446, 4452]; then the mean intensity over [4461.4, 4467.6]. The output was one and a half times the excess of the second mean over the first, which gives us -3.5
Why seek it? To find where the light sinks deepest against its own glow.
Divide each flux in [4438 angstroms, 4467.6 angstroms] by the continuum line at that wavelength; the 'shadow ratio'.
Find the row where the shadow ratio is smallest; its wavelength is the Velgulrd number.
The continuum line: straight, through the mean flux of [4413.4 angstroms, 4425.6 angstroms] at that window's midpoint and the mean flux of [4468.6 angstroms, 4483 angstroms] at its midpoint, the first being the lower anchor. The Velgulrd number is 4452.70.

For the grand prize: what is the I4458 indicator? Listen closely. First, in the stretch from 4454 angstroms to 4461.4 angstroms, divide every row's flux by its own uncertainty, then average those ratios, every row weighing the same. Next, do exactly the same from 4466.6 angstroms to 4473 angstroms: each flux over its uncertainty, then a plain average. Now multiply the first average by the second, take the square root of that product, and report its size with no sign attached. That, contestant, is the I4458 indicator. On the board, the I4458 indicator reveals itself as 13.9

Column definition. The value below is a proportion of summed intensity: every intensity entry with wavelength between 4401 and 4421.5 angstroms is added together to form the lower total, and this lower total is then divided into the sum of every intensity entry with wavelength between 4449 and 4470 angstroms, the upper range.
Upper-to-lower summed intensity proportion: 0.99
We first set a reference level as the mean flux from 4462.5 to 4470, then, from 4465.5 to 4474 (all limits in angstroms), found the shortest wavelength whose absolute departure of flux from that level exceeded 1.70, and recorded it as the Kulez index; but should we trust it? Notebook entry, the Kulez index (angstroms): 4469.14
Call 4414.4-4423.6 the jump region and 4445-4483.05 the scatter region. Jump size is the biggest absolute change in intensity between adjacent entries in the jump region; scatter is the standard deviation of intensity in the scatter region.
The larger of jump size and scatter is 2.6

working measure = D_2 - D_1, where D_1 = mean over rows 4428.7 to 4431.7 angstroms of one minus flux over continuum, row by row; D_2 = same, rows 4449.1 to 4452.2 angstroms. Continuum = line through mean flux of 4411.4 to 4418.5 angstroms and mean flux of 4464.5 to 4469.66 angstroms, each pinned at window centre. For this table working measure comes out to -0.09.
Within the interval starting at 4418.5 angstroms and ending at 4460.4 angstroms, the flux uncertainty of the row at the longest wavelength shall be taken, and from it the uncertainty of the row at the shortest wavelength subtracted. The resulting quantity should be -0.10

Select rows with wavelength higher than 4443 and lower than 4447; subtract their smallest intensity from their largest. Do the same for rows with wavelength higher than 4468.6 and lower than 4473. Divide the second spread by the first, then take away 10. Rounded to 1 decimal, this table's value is -8.2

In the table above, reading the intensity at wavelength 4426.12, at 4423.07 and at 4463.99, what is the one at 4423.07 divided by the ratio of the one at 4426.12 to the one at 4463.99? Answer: 12.4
